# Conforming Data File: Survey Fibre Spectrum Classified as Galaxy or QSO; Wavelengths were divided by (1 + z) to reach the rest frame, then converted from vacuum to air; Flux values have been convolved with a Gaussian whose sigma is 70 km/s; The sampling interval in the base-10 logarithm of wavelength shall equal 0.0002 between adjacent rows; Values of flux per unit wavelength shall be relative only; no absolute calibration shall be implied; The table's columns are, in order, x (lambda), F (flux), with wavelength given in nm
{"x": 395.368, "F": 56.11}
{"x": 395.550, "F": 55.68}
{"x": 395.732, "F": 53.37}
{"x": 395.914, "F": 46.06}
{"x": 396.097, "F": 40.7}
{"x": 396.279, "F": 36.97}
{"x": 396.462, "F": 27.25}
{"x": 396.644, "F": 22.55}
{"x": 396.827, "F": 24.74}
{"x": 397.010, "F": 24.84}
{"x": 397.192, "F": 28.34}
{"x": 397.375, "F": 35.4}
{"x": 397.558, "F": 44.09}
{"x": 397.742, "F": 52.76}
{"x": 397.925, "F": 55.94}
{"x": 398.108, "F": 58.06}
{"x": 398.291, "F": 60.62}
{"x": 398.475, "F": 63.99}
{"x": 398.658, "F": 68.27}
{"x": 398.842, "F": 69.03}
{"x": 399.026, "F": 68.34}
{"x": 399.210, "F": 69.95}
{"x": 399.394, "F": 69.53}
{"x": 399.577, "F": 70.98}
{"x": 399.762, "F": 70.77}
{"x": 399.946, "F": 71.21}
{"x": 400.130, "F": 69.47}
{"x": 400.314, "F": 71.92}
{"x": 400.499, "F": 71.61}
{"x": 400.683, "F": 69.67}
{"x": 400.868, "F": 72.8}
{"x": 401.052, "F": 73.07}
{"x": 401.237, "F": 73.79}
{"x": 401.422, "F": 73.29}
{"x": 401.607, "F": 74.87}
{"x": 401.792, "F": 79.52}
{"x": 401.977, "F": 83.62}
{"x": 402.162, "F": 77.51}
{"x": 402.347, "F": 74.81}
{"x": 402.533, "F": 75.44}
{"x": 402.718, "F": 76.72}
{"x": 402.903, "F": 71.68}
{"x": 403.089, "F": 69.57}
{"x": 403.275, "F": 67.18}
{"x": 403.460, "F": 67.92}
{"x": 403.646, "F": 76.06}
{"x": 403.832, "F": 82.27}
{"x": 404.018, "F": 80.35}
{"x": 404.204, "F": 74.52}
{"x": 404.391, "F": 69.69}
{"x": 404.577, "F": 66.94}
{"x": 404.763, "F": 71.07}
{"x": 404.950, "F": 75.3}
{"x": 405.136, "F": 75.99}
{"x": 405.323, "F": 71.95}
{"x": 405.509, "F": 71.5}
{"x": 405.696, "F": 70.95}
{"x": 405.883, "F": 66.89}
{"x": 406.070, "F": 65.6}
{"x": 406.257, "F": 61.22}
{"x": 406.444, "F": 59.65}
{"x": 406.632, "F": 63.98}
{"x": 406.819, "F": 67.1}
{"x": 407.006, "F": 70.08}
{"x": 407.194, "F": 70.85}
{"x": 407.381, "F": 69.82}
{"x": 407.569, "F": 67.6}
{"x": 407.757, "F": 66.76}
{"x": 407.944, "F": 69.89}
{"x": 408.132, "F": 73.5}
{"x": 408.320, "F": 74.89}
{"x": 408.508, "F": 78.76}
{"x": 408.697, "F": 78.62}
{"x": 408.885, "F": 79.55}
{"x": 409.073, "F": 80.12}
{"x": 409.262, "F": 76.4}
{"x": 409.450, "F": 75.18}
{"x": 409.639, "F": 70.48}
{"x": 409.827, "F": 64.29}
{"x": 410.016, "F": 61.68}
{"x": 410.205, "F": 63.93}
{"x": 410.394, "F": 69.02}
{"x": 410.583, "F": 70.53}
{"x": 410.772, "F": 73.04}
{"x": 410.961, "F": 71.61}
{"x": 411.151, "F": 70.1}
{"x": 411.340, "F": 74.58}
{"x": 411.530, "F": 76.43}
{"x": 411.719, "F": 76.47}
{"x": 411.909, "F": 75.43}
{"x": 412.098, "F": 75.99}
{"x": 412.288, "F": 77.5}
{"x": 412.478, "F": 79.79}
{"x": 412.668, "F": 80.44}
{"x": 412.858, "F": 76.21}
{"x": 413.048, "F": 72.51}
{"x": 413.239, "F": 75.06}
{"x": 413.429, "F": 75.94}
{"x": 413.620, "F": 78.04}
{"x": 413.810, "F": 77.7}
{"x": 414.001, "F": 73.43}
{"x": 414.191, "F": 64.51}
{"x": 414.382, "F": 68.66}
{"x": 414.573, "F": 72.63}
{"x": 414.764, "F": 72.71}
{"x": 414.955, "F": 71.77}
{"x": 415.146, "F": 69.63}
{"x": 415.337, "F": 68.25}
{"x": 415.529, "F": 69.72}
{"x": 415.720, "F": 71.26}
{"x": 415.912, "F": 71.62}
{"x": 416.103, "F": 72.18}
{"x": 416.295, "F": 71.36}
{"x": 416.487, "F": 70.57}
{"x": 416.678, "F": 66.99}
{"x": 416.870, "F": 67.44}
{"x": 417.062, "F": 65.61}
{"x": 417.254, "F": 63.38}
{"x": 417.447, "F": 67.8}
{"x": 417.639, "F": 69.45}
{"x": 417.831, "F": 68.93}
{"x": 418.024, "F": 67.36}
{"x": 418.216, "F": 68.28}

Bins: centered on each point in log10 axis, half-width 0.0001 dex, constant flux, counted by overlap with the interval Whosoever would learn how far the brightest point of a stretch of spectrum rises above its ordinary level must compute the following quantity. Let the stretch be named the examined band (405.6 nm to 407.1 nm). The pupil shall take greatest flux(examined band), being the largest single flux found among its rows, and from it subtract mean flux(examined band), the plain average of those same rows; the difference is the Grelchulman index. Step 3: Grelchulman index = 5.3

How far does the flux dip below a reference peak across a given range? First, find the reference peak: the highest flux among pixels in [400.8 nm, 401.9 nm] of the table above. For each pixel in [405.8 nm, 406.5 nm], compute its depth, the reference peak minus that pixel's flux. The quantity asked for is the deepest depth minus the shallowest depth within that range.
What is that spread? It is 7.2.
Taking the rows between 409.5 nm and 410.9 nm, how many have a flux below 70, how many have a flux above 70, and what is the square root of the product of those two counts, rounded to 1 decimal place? 3.5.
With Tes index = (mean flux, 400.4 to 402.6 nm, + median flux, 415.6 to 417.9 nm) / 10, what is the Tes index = 14.4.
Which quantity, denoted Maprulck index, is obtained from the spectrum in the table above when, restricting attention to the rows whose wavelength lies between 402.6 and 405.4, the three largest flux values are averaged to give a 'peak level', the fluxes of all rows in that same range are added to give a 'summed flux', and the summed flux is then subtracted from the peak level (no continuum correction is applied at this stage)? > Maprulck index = -1017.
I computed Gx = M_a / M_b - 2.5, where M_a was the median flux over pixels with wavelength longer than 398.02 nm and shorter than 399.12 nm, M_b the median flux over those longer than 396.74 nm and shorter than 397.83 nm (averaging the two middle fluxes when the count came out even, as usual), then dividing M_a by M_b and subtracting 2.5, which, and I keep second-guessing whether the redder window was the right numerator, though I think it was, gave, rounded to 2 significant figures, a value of -0.43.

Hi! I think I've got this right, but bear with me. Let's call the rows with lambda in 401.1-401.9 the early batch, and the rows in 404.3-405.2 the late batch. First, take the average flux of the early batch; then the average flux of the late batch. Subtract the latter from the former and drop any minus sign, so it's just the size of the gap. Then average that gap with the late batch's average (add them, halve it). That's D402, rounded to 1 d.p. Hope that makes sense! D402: 37.7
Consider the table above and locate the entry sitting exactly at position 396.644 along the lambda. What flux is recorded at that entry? 22.55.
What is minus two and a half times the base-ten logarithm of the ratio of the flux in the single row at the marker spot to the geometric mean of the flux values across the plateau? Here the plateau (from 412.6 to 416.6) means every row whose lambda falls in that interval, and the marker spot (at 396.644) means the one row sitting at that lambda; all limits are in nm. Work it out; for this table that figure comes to 1.3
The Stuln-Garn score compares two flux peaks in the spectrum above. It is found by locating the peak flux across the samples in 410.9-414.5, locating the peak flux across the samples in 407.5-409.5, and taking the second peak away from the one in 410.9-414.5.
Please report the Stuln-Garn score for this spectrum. 0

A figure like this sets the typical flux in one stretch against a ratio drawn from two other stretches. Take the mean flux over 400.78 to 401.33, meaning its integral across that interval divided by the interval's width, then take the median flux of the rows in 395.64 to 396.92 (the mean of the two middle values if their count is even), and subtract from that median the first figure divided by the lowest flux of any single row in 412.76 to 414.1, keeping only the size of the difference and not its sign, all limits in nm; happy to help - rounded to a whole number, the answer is 36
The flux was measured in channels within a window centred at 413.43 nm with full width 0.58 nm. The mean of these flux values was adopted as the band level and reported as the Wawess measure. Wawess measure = 76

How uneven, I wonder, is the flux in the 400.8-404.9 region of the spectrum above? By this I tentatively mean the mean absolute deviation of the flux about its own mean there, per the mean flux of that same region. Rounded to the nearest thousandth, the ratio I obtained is 0.048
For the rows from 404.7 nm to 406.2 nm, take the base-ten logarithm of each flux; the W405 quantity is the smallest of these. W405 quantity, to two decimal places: 1.82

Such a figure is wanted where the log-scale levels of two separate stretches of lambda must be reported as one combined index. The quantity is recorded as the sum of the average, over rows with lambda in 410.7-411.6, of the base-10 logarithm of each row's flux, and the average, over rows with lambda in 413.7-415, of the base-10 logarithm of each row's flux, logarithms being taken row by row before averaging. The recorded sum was 3.718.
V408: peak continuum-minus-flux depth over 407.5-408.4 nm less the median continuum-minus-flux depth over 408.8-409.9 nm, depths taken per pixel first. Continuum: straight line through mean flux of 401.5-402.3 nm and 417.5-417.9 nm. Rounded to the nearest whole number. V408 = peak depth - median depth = 10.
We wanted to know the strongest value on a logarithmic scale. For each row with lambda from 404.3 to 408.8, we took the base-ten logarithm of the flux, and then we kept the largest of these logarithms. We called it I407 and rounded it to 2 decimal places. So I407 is 1.90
